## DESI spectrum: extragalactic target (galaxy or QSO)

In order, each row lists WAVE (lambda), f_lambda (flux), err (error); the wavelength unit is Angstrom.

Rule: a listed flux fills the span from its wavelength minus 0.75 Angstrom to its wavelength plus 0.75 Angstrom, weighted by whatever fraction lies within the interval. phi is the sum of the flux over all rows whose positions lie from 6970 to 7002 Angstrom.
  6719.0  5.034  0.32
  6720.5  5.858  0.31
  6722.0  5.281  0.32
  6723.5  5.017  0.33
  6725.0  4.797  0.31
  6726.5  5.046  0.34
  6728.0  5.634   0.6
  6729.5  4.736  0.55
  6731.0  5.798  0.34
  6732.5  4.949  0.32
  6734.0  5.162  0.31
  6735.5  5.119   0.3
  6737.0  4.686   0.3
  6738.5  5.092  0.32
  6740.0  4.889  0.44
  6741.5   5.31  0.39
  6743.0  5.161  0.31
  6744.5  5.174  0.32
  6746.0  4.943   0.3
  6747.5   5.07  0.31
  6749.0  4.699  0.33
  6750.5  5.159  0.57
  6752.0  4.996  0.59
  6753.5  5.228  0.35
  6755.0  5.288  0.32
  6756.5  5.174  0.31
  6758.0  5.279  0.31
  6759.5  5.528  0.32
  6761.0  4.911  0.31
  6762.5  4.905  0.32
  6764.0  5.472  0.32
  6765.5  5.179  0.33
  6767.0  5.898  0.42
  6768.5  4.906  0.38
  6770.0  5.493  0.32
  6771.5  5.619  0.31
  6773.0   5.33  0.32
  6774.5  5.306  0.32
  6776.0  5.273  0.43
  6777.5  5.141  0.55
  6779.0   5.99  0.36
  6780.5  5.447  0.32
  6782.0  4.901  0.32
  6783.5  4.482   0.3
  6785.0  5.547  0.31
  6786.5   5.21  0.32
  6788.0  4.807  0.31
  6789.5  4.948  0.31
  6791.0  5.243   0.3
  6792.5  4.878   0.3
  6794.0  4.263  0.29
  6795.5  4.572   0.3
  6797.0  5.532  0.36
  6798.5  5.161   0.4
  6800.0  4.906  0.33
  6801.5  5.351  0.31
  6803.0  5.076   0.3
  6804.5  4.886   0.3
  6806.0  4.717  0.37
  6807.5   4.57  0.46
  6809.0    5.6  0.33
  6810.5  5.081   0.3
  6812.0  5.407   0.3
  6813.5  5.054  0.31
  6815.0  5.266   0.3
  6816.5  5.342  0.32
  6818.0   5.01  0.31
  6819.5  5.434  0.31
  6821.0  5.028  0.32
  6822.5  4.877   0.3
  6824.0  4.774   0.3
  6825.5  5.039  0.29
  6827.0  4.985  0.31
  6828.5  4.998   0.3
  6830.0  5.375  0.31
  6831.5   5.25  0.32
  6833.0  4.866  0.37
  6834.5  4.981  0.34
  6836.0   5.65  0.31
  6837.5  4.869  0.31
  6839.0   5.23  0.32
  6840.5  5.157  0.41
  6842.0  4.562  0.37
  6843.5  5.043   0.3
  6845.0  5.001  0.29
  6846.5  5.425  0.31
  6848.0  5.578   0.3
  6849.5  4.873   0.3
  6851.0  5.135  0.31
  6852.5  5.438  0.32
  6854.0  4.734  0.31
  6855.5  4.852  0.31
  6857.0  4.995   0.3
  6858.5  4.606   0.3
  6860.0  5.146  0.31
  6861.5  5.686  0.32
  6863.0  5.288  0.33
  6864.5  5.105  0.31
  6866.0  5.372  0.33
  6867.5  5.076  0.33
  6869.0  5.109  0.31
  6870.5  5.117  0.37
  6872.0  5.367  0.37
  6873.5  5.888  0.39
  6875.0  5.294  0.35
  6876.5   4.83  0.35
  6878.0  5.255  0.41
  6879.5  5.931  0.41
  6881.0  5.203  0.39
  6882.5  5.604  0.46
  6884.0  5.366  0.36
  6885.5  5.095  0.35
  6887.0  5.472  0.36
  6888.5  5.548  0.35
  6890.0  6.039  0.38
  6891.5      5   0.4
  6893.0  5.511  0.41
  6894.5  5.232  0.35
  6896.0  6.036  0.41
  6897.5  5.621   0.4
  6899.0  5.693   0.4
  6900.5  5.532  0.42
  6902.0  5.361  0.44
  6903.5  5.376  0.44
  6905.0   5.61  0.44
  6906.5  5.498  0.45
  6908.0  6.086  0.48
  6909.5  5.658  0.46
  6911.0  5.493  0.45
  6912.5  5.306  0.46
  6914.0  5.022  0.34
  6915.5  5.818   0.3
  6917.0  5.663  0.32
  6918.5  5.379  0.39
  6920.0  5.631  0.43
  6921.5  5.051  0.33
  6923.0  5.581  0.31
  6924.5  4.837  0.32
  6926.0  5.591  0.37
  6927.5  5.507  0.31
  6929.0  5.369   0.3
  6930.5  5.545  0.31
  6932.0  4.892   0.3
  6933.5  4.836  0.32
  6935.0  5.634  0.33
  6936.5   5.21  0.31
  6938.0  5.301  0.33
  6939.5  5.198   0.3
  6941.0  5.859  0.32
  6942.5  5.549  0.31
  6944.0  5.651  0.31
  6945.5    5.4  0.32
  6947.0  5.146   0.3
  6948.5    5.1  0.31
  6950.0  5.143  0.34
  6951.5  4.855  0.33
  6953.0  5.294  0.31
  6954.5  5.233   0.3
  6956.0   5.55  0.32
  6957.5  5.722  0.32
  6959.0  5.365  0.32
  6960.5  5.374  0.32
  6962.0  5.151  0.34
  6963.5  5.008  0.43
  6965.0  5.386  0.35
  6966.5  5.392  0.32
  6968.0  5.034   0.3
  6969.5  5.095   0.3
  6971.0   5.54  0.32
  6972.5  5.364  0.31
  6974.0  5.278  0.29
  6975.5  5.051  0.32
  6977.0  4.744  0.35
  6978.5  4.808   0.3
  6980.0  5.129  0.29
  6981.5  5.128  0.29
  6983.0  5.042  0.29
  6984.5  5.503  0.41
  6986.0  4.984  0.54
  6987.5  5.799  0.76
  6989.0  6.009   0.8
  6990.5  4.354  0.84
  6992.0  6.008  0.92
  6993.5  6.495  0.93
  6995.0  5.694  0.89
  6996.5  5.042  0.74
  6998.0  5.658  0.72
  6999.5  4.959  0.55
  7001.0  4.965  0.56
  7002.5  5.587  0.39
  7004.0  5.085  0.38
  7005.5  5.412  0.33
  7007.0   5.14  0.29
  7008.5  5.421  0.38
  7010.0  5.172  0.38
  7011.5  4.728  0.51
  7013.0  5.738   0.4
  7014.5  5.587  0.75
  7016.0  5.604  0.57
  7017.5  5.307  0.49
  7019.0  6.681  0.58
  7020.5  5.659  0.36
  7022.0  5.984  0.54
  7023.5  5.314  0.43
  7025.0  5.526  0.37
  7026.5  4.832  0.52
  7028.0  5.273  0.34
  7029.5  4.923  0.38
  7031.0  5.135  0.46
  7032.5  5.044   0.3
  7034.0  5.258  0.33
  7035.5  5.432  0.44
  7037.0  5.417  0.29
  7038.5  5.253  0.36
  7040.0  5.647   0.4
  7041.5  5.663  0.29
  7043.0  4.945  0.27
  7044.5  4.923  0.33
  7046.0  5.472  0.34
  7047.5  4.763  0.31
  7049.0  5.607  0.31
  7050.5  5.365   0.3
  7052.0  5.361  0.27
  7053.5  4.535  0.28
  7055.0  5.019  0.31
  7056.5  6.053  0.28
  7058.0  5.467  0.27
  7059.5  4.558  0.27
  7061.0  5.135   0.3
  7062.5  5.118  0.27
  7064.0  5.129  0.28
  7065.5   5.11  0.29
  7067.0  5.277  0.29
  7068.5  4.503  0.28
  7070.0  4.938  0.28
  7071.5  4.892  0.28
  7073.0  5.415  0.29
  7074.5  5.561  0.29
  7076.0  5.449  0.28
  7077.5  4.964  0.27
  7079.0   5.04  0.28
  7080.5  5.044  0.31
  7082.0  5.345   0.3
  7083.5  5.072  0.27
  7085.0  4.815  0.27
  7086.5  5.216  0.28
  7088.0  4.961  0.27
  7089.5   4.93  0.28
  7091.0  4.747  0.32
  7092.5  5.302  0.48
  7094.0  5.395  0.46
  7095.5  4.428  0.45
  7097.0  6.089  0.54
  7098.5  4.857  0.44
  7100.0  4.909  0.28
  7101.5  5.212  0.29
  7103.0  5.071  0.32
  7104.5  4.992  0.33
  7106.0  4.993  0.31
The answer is 112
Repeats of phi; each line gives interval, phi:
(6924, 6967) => 154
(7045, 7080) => 119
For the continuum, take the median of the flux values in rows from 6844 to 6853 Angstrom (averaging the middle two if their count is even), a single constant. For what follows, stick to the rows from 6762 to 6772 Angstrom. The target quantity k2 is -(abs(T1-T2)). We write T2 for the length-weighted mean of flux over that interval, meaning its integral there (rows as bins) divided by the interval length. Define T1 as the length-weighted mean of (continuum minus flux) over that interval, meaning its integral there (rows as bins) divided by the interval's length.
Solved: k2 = -5.4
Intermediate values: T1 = -0.08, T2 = 5.4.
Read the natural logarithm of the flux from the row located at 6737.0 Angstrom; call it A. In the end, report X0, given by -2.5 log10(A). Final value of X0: -0.47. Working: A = 1.54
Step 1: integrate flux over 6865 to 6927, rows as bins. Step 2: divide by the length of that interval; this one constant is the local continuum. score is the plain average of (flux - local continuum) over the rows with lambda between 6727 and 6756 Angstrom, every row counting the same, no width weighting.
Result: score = -0.33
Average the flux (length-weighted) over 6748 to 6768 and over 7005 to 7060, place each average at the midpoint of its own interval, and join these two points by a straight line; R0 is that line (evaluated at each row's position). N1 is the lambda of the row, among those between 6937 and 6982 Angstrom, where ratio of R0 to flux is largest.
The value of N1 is 6977.0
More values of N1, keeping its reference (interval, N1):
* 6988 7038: 6990.5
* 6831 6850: 6842.0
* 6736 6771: 6737.0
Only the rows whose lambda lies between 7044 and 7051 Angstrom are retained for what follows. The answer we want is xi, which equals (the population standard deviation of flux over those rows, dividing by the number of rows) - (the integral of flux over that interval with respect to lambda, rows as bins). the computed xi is -36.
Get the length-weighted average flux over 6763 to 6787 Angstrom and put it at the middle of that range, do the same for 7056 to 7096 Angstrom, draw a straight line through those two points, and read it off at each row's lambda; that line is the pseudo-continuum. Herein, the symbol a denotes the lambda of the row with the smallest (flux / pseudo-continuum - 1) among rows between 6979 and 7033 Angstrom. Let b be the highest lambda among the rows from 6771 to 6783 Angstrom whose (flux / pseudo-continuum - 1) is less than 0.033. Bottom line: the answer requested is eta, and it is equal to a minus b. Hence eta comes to 208.5 Angstrom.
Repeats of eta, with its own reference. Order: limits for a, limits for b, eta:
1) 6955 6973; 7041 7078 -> -114.0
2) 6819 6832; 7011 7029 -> -204.0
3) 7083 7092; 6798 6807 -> 285.0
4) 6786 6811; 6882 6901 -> -100.5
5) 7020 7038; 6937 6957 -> 72.0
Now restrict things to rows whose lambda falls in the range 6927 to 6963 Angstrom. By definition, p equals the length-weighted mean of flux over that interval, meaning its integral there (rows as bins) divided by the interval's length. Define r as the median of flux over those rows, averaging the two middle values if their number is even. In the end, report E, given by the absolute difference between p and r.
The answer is 0.01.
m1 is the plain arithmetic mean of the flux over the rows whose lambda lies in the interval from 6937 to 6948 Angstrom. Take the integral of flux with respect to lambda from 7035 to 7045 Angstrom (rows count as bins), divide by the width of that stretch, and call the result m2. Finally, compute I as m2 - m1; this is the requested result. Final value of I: -0.11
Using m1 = 5.4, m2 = 5.33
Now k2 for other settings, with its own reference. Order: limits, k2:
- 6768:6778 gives -5.3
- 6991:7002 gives -5.8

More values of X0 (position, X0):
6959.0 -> -0.56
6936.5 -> -0.54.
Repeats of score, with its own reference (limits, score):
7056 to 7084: -0.28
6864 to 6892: -0.09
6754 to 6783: -0.12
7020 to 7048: -0.15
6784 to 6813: -0.40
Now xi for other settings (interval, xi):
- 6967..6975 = -42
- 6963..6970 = -36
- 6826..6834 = -41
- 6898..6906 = -44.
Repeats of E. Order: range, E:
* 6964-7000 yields 0.11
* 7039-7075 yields 0.05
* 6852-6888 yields 0.01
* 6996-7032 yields 0.05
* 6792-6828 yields 0.00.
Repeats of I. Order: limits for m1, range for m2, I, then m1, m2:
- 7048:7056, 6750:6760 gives 0.05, 5.2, 5.23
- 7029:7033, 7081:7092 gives -0.01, 5.0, 5.02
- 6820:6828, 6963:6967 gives 0.33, 4.9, 5.27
